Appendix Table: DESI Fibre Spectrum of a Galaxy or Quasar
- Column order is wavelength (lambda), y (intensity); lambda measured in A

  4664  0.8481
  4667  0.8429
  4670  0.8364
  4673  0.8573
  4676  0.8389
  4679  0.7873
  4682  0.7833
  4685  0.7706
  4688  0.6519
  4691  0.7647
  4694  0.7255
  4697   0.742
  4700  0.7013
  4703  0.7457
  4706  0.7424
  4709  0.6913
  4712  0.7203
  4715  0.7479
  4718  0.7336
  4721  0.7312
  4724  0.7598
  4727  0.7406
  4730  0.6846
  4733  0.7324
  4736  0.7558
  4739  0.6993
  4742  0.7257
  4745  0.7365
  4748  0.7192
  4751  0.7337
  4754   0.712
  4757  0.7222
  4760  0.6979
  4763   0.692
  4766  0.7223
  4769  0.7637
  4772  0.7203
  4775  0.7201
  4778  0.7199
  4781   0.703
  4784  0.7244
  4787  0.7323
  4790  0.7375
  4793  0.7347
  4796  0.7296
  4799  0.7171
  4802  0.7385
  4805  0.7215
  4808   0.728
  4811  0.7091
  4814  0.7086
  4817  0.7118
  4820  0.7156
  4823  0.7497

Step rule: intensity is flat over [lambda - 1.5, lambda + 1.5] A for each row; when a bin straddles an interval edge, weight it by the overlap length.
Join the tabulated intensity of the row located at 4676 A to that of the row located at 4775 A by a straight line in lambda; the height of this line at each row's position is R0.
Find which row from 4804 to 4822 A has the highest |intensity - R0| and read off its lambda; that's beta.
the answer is 4820 A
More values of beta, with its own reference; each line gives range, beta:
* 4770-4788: 4787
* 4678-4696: 4688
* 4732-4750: 4739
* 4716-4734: 4730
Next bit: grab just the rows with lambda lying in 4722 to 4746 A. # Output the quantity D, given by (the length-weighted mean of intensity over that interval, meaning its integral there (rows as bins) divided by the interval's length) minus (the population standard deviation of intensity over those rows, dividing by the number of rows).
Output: 0.705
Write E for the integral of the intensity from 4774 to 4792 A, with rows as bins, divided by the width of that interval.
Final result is 0.723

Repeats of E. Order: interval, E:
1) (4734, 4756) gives 0.726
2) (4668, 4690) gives 0.790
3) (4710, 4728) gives 0.738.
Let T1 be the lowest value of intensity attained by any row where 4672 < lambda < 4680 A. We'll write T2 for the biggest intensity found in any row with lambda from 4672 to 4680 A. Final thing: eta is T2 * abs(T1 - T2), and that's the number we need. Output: 0.06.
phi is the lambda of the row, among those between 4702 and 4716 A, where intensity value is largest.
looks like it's 4715 A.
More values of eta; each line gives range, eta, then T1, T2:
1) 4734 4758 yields 0.04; 0.6993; 0.7558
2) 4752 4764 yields 0.02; 0.692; 0.7222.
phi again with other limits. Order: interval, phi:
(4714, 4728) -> 4724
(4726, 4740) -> 4736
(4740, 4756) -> 4745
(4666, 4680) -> 4673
